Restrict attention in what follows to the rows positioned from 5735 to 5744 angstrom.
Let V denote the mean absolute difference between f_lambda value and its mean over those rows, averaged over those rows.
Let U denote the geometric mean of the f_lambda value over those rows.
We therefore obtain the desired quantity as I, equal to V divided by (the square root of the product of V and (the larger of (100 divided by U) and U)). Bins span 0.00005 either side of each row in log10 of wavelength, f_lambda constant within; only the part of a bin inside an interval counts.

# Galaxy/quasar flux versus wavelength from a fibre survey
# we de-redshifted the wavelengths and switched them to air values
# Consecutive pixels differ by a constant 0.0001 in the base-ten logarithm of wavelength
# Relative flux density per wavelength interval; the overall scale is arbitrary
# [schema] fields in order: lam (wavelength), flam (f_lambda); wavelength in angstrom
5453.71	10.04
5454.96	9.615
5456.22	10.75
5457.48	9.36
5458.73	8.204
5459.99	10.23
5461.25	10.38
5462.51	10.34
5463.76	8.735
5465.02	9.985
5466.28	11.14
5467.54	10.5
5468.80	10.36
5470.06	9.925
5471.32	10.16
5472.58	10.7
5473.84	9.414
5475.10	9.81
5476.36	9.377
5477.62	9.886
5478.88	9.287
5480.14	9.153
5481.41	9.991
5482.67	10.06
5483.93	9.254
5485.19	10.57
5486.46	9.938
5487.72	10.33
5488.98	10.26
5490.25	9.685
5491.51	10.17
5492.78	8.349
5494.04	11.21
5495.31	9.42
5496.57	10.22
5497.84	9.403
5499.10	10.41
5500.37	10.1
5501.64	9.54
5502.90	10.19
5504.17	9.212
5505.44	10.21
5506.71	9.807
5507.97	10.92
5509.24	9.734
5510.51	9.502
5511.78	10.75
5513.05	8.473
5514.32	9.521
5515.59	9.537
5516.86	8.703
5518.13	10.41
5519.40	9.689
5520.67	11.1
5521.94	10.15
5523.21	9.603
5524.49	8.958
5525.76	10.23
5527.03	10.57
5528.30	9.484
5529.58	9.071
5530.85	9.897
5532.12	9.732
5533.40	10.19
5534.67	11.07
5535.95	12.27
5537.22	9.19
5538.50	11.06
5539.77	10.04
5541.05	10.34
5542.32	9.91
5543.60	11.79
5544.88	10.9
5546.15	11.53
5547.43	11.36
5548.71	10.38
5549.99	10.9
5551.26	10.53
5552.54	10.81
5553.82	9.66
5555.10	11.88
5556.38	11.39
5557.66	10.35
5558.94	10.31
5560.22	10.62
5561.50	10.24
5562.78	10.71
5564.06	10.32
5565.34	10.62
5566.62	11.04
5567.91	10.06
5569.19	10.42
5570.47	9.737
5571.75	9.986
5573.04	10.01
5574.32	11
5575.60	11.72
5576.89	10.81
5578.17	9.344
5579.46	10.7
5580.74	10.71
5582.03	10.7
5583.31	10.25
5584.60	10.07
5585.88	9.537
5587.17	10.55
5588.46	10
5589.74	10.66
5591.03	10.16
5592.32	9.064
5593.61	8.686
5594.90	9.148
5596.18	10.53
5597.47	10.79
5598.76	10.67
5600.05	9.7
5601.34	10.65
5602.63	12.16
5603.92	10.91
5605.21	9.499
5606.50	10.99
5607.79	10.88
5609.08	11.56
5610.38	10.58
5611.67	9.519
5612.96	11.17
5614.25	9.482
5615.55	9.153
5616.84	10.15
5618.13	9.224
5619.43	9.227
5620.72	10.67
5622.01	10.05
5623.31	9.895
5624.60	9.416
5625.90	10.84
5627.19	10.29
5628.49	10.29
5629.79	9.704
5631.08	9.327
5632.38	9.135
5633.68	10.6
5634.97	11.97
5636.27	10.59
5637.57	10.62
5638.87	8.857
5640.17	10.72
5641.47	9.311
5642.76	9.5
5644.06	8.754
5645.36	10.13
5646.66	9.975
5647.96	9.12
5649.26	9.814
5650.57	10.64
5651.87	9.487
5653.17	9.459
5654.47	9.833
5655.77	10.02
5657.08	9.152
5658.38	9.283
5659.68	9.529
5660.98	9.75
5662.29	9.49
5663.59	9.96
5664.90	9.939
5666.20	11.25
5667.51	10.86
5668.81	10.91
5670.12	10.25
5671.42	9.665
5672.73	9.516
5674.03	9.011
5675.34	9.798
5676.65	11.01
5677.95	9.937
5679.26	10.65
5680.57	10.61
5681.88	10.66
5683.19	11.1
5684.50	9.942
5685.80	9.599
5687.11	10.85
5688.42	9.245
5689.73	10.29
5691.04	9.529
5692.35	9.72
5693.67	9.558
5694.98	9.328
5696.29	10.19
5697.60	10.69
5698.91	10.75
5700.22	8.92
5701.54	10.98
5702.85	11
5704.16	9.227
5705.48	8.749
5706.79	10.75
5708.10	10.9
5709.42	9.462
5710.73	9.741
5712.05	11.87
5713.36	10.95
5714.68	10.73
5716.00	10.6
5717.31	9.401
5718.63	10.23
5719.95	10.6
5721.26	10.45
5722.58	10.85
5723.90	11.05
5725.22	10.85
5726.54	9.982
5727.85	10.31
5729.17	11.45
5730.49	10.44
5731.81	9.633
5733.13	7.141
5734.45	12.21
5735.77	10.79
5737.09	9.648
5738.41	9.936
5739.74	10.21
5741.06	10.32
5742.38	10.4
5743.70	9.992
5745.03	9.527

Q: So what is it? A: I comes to 0.17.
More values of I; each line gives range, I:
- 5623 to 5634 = 0.22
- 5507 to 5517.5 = 0.24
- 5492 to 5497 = 0.30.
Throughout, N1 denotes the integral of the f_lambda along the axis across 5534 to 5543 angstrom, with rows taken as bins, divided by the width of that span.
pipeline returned 10.6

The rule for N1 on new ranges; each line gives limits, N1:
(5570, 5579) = 10.4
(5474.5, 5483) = 9.6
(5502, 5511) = 9.9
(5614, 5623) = 9.7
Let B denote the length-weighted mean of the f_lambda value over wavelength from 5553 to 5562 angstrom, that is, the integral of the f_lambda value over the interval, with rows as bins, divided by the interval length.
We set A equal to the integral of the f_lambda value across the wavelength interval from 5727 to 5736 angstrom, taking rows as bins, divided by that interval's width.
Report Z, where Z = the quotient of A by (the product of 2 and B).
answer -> 0.482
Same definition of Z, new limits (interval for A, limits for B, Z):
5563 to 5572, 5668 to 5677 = 0.517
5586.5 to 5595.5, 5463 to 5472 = 0.481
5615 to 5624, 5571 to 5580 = 0.466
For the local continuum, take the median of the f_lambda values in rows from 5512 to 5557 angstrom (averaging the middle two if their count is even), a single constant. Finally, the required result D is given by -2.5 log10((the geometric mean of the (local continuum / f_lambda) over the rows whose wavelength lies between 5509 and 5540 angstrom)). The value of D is -0.03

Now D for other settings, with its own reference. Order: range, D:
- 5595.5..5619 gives 0.02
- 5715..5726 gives 0.03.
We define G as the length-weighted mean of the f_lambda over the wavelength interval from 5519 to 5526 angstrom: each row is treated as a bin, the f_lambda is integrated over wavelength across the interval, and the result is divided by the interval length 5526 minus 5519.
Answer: 9.9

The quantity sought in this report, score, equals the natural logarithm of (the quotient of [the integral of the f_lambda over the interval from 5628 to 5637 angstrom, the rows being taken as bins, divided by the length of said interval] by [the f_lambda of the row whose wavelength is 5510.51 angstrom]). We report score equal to 0.07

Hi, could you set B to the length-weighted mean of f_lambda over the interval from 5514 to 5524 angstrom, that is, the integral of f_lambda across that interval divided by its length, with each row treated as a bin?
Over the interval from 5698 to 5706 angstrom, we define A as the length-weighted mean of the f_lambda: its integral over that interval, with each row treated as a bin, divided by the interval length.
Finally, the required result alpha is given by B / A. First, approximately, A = 9.98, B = 9.8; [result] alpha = 0.99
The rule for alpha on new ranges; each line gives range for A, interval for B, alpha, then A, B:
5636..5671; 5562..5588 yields 1.05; 9.89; 10.4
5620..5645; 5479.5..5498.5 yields 0.98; 10.03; 9.9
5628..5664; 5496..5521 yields 1.00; 9.82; 9.9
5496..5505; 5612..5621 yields 1.00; 9.87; 9.8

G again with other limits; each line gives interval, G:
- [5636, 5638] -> 10.6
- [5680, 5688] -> 10.4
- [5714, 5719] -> 10.2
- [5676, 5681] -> 10.6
